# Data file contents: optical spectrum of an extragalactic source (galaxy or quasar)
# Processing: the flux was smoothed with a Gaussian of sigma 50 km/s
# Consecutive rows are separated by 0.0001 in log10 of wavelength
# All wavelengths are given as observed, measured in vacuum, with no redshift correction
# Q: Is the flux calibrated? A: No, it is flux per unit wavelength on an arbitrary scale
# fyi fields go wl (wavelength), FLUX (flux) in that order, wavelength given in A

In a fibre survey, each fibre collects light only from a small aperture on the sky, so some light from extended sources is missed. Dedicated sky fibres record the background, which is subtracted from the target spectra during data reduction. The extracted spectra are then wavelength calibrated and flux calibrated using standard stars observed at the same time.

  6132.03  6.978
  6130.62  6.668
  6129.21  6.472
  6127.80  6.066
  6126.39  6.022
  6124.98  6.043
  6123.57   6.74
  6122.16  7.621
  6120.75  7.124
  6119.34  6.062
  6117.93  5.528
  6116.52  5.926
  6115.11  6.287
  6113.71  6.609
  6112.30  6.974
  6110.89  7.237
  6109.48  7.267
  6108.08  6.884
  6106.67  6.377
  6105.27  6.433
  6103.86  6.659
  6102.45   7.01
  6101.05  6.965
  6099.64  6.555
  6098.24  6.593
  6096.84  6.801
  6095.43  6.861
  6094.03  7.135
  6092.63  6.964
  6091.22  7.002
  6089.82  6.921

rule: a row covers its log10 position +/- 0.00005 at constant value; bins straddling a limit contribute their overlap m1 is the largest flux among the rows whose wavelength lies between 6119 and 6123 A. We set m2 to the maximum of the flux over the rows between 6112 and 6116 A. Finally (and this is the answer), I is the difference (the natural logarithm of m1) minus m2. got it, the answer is -4.94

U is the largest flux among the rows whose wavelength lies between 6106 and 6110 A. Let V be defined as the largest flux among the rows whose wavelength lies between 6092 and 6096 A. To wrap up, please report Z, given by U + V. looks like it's 14.4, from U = 7.267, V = 7.135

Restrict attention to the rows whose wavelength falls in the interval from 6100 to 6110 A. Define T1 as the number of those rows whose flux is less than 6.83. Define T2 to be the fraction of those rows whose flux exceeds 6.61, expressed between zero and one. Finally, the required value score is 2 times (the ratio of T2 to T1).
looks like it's 0.48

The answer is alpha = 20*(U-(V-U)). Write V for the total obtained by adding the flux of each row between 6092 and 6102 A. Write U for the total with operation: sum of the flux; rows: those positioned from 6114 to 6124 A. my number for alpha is 854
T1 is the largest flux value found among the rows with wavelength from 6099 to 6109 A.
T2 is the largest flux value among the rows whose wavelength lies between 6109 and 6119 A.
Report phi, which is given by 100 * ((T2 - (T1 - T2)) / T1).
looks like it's 107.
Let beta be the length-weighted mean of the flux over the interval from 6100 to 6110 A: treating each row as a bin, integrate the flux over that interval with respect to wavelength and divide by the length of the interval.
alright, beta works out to 6.78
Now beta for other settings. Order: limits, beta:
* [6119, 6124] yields 6.95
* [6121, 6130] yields 6.53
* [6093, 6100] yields 6.82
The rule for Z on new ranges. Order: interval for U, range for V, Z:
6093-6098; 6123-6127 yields 13.9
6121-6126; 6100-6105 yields 14.6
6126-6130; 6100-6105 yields 13.5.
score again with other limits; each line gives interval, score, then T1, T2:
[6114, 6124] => 0.17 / 5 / 0.43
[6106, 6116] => 0.38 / 3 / 0.57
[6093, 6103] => 0.48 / 3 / 0.71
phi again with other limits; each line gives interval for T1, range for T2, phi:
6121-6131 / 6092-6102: 87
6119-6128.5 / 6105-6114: 91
